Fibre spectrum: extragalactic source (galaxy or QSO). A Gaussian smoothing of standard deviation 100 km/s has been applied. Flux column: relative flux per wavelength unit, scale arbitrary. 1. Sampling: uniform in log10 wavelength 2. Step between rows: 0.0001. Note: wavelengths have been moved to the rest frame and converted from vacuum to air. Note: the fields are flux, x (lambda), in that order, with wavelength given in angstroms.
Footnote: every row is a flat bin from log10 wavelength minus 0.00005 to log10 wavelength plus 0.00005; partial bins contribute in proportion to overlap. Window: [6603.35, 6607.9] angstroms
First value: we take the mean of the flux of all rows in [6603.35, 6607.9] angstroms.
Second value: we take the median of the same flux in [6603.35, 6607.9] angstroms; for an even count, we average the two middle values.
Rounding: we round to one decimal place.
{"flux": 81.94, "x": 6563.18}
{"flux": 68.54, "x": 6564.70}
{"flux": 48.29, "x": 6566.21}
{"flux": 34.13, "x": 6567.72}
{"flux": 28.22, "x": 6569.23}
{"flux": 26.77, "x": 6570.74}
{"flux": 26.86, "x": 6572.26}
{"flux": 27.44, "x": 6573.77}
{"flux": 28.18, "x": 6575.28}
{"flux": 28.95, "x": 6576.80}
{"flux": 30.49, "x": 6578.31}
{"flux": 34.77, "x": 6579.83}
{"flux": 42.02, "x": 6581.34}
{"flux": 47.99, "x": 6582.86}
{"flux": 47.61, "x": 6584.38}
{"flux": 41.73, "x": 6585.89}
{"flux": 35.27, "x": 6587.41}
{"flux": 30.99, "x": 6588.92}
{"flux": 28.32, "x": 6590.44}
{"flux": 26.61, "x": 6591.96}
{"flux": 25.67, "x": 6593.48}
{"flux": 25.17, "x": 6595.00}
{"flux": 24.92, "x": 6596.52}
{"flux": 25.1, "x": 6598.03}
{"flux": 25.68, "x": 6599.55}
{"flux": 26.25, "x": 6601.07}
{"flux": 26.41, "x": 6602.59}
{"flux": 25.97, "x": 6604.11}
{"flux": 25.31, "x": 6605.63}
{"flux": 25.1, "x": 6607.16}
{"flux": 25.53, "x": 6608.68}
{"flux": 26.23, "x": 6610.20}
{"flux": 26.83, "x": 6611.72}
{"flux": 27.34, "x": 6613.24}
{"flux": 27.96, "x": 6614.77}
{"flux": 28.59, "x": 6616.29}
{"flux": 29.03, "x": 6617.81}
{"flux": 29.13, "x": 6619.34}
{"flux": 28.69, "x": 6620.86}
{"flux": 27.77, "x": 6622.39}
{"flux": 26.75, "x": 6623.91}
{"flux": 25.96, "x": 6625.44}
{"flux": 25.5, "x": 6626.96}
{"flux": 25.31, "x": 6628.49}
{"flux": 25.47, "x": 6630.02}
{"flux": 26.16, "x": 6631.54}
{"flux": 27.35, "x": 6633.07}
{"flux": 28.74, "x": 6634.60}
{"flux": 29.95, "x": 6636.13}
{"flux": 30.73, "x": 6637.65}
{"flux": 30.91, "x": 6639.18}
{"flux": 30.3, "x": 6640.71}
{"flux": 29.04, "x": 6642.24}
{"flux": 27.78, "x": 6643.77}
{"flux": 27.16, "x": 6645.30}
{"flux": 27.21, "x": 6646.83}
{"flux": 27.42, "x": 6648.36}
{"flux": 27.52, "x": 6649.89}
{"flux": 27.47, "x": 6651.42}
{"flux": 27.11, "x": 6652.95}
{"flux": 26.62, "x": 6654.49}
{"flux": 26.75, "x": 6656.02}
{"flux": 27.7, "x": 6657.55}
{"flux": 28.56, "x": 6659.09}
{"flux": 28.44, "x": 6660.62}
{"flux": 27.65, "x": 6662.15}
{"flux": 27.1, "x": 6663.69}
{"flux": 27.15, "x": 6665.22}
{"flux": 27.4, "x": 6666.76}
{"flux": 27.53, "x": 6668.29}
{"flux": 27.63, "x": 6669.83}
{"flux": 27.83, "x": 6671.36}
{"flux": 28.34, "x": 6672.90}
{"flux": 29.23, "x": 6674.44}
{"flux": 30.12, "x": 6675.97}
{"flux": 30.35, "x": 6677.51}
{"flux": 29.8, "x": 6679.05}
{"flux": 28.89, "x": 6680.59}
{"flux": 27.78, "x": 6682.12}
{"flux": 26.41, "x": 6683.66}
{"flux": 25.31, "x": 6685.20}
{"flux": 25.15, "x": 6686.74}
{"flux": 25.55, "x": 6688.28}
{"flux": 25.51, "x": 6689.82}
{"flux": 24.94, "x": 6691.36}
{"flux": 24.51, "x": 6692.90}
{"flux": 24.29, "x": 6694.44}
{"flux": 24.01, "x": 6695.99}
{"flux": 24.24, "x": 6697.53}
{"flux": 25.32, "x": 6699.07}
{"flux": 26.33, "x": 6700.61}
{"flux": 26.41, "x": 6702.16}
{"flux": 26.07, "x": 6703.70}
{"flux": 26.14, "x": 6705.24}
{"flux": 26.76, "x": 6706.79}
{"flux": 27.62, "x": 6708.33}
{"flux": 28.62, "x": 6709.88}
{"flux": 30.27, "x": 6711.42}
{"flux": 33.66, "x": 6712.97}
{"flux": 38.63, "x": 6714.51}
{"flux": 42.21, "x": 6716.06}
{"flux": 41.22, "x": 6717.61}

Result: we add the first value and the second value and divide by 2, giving 25.4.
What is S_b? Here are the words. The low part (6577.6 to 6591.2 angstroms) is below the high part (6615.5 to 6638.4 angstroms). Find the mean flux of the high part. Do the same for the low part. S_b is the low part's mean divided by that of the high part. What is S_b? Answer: 1.36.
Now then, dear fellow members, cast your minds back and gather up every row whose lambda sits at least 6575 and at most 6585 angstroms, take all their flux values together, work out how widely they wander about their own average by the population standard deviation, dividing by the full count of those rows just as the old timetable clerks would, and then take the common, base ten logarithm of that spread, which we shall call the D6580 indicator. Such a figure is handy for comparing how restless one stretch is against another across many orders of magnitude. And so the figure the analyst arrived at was 0.90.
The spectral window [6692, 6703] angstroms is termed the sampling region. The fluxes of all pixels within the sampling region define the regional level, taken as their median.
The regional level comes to 24.5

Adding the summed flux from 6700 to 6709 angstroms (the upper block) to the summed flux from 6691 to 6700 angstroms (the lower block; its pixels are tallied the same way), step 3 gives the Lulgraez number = 307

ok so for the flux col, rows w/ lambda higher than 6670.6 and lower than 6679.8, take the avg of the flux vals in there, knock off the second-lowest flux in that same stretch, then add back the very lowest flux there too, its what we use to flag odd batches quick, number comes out 29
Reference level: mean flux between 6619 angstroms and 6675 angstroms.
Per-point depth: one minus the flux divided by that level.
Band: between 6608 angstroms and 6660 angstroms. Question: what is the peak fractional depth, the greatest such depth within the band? 0.09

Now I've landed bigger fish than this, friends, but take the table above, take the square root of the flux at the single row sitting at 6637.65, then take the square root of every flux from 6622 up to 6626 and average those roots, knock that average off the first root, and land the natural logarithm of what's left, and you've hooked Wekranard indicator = -1.0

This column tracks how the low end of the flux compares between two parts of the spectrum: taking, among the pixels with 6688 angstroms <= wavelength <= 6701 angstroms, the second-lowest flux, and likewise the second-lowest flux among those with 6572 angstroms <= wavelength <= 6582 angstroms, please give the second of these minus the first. 3.2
